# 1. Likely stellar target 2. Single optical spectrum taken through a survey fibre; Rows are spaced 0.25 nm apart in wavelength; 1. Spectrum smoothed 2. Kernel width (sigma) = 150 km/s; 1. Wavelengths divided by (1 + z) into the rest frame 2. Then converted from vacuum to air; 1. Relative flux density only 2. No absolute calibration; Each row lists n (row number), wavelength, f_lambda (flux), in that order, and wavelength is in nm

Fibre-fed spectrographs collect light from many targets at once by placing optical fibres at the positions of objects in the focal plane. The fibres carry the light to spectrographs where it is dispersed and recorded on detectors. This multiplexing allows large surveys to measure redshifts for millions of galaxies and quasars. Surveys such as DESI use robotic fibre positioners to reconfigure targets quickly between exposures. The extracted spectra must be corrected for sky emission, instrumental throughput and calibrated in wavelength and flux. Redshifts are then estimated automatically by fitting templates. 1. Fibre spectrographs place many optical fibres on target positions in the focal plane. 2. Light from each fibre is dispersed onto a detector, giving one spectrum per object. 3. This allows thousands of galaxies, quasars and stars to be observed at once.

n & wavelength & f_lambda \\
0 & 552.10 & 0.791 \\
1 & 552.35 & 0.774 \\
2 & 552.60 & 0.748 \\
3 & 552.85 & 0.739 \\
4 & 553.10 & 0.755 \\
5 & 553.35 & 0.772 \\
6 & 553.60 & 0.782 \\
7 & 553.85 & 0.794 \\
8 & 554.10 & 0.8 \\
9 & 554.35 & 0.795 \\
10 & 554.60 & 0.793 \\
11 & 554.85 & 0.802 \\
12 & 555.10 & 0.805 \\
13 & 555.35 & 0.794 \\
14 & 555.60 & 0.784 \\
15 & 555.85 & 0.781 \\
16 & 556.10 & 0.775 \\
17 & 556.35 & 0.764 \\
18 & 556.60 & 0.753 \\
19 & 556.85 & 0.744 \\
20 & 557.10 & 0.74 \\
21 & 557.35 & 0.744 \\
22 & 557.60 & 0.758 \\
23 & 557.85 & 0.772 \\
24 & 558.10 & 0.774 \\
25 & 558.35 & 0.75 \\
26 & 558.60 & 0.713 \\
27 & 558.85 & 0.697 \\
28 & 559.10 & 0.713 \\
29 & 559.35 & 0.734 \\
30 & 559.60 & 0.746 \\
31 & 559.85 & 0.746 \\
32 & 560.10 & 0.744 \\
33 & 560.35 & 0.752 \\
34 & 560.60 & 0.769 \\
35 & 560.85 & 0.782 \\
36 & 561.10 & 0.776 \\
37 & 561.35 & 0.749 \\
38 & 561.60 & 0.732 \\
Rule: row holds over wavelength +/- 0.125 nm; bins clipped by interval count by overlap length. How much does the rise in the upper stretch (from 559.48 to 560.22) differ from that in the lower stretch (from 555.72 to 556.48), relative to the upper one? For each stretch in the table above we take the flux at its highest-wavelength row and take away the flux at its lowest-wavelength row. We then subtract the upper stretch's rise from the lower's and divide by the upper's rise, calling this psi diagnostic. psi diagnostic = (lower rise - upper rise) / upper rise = 7.5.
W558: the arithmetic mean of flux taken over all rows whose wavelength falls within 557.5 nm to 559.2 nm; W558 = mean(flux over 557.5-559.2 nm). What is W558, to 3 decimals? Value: 0.740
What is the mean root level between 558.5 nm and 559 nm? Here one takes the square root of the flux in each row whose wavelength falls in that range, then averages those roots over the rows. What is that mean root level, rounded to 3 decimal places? 0.840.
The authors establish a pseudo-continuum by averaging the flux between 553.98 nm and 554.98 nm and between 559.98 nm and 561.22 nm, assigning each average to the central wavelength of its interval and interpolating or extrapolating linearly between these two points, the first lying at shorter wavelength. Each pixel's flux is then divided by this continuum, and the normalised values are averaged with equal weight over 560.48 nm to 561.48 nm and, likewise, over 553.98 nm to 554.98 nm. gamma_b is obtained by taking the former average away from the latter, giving -0.01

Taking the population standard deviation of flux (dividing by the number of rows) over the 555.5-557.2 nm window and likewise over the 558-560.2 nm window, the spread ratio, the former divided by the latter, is 0.74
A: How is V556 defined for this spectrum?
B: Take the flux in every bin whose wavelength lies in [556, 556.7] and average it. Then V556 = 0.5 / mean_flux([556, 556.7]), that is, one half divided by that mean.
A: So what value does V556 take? 0.654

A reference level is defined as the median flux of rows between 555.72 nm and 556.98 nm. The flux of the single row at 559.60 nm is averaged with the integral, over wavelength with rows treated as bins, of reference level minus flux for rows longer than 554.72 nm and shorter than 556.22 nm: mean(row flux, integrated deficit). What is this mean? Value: 0.353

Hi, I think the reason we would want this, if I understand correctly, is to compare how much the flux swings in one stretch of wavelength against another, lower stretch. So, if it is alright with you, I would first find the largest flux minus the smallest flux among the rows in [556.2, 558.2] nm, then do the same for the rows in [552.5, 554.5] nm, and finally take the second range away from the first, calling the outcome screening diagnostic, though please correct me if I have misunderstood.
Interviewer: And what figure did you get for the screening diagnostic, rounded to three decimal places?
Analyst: -0.027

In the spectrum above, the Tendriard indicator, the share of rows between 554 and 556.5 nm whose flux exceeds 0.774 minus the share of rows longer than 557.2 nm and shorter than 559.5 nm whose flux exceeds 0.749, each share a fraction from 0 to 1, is 0.46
